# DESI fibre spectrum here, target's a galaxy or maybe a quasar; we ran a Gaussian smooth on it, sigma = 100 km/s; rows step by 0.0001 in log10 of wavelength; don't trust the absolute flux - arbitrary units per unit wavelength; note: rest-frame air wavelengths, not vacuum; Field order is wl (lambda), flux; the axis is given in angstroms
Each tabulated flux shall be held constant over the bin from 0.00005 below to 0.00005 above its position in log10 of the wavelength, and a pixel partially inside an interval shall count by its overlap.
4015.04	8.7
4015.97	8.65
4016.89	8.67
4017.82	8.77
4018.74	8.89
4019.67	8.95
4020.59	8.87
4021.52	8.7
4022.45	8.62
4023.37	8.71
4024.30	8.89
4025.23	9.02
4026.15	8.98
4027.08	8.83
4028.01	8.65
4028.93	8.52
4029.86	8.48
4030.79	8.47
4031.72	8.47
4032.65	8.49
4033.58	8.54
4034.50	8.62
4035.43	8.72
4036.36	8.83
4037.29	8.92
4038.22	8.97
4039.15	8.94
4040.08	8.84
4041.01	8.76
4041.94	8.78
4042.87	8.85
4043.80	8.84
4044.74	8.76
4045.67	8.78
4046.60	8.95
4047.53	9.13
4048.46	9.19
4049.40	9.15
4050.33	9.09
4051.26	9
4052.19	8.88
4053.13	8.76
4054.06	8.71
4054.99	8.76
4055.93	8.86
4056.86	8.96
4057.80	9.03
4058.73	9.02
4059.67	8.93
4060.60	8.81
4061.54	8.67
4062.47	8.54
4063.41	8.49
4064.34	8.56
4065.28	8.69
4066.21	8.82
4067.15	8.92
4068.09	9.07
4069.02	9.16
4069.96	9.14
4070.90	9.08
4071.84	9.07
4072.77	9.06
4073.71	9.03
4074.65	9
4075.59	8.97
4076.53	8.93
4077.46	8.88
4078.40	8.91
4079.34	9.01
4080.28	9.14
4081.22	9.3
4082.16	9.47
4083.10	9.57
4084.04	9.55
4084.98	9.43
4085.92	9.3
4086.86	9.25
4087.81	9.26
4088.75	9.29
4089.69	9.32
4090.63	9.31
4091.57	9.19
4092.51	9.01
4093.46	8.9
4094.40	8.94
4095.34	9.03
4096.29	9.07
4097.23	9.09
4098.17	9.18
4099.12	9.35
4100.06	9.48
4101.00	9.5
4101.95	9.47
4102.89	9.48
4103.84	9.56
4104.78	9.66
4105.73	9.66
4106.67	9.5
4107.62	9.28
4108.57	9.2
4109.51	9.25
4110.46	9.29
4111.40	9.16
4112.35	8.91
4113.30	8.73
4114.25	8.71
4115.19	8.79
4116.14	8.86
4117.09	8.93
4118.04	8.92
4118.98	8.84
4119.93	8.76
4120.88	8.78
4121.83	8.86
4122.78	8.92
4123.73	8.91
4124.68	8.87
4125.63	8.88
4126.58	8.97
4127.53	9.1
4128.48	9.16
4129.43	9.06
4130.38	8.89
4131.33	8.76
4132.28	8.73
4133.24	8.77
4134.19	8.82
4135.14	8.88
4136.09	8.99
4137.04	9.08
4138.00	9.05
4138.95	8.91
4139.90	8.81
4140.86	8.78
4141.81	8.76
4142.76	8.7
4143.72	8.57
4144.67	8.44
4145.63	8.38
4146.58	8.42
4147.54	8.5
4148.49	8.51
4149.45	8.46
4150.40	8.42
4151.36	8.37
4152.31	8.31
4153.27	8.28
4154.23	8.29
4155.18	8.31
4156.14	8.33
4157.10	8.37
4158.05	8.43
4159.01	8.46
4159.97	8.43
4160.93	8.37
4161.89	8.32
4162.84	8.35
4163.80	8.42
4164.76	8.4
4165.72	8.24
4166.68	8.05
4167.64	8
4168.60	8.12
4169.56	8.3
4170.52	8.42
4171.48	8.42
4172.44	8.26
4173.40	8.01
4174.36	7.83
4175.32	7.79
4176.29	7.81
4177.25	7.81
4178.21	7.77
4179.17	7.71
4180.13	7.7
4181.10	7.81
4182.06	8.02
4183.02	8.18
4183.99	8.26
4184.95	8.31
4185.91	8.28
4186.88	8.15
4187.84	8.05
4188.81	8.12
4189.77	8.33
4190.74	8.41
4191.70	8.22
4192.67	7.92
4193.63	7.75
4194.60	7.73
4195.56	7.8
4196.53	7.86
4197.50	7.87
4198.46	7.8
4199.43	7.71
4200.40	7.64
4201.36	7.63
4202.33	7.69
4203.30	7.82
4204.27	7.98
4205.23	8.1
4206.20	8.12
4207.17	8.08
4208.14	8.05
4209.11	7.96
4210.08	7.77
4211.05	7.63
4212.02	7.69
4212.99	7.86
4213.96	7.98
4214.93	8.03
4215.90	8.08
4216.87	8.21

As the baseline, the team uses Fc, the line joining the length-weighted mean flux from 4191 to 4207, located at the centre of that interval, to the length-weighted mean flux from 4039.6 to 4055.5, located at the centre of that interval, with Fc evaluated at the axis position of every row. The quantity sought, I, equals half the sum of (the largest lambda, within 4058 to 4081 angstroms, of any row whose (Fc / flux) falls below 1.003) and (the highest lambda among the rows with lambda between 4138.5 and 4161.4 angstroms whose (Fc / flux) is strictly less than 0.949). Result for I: 4111.5 angstroms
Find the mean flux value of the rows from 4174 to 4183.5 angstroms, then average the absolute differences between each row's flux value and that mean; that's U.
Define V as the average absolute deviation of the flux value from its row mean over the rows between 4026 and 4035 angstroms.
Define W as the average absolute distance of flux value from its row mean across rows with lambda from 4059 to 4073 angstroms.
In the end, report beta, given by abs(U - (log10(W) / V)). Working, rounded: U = 0.103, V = 0.13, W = 0.199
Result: 5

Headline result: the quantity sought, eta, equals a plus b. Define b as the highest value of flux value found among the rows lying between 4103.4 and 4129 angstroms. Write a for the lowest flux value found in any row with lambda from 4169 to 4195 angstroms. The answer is 17.4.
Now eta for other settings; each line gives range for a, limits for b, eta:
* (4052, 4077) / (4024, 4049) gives 17.7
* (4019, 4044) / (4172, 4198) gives 16.9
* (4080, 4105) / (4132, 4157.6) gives 18.0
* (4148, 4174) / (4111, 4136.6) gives 17.2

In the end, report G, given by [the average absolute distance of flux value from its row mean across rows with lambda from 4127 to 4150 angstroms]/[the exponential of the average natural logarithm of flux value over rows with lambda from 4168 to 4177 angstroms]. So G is 0.023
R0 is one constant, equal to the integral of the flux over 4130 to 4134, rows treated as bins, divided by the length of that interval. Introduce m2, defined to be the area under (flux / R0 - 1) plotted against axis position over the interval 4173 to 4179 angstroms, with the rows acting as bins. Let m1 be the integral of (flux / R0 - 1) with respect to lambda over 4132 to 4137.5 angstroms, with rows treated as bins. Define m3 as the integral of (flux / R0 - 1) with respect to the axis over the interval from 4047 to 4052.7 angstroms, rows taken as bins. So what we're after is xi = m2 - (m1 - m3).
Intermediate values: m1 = 0.1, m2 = -0.65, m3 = 0.19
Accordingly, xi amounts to -0.53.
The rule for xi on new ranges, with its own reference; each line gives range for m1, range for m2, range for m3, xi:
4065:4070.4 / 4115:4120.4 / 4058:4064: -0.09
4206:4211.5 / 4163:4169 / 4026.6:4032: 0.02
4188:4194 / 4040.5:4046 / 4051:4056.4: 0.48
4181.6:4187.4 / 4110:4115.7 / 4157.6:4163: 0.25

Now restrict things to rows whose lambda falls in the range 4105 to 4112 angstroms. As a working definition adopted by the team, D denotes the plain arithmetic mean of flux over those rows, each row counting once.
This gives 9.3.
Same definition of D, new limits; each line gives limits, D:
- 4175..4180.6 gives 7.8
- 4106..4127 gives 9.0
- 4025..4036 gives 8.6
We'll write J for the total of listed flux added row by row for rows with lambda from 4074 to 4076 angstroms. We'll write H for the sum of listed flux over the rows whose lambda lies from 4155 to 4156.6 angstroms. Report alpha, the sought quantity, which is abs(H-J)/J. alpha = 0.07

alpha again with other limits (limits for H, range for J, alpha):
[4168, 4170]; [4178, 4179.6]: 0.06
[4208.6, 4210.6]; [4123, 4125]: 0.12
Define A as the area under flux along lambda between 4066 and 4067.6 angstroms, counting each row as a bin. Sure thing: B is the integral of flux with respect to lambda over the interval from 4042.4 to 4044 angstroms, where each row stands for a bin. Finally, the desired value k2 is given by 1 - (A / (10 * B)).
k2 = 0.900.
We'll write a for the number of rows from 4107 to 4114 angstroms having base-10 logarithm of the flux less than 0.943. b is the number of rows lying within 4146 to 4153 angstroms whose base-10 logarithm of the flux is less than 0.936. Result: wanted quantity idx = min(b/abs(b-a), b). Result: 1.2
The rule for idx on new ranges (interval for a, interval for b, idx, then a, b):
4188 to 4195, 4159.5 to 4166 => 7.0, 7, 7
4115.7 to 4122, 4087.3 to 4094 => 0.0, 1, 0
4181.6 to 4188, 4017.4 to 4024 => 0.2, 7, 1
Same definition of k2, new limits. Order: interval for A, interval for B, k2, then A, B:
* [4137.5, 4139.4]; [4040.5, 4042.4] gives 0.898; 17.0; 16.7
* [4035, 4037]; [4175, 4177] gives 0.887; 17.6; 15.6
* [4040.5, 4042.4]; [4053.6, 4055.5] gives 0.899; 16.7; 16.6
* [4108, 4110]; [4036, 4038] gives 0.896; 18.4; 17.8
